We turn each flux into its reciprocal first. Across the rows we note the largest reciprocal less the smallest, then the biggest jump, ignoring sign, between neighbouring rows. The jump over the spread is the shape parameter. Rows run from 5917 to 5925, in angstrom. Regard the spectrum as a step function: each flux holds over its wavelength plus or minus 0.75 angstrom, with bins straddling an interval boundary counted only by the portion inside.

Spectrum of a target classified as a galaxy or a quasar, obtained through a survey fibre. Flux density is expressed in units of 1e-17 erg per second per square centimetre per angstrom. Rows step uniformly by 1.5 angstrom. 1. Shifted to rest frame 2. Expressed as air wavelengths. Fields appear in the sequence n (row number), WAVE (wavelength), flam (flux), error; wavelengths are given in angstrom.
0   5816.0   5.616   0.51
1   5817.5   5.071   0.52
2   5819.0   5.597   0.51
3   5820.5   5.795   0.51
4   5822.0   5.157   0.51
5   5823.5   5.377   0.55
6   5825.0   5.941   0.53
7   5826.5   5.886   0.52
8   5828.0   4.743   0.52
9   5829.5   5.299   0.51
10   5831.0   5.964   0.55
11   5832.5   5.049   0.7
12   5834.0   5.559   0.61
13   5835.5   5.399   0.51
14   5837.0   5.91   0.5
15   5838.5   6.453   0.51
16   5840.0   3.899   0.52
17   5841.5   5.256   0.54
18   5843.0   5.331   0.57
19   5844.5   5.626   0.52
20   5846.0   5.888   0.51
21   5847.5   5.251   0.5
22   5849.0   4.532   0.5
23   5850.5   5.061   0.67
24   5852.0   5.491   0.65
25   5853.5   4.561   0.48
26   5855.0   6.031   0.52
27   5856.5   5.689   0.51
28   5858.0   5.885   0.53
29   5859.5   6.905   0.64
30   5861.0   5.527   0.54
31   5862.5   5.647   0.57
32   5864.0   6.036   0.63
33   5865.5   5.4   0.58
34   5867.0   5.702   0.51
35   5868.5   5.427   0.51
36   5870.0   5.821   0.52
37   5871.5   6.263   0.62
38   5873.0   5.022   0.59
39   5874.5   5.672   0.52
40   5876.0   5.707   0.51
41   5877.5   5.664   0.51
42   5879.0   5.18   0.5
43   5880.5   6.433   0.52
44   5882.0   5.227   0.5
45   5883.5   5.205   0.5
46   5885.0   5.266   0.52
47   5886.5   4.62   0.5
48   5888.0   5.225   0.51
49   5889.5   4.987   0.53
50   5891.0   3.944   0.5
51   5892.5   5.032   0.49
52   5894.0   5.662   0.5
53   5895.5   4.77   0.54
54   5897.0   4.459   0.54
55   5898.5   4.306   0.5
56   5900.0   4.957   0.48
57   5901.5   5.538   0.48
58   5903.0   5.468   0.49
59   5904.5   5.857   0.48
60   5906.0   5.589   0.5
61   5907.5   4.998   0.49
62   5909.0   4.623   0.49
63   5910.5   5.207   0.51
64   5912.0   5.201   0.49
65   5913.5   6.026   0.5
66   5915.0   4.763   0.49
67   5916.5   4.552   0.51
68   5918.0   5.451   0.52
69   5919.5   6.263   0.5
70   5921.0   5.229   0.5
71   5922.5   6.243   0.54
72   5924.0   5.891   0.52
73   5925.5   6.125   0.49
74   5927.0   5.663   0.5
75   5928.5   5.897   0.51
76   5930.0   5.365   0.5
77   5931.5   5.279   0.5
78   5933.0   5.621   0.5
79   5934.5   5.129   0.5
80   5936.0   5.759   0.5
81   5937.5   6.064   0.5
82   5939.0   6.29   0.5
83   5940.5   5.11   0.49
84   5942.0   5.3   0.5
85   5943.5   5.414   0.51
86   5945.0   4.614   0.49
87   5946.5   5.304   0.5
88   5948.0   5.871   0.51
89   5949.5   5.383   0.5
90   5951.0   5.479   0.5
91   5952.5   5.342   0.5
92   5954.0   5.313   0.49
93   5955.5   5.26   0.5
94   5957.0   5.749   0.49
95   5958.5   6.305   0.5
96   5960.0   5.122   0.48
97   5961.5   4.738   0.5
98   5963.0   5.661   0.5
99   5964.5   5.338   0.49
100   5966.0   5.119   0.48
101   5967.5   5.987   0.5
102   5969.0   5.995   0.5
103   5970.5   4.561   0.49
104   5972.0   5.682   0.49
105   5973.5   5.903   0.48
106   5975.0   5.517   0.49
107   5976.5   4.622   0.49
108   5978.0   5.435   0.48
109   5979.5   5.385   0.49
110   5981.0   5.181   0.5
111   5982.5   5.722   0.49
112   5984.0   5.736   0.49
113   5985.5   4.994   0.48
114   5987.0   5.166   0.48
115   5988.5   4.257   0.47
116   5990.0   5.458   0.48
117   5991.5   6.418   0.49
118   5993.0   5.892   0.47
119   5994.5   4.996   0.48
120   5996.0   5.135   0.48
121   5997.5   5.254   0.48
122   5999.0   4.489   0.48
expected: 1.00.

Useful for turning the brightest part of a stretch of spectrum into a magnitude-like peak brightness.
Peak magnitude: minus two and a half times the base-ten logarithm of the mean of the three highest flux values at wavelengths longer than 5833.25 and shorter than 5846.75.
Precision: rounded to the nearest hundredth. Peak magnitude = -1.96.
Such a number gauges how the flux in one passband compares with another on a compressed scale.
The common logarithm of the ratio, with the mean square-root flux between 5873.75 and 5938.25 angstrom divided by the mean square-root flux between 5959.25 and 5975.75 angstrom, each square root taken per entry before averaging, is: -0.003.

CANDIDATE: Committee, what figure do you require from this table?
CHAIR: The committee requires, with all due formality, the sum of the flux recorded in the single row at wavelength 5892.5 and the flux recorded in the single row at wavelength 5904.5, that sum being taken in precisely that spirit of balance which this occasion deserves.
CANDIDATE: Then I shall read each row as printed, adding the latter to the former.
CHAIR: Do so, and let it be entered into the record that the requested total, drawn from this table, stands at 10.9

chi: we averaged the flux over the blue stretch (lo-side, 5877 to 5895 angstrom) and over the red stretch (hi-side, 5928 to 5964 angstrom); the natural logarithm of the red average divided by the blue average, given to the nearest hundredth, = 0.05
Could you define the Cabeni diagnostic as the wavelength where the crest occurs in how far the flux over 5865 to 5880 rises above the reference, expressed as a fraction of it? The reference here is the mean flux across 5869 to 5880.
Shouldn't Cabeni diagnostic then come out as 5871.5 angstrom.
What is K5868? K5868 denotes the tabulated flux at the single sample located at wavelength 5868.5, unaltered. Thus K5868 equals 5.427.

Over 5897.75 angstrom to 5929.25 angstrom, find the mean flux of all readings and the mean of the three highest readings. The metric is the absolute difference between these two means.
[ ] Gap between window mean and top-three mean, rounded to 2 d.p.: 0.79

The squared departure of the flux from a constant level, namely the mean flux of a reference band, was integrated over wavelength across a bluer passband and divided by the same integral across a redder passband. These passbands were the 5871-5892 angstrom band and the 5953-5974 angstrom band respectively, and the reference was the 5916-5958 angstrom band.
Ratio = 1.8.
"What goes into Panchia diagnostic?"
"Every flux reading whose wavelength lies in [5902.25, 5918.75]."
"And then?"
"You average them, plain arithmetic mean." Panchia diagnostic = 5.25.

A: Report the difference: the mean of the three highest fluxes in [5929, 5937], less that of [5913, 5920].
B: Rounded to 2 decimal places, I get -0.33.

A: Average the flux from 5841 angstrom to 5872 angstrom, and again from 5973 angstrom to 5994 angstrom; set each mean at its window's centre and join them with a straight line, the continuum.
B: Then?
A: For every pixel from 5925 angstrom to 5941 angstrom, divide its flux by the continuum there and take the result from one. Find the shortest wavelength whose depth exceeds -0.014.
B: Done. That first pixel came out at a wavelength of 5930.0 angstrom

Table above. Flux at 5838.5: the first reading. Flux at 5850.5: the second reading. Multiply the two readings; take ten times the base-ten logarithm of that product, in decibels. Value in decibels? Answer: 15.1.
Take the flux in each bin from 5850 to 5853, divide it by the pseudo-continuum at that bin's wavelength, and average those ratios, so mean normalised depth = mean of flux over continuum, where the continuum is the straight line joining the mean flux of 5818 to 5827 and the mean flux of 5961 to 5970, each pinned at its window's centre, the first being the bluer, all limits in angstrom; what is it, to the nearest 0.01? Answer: 0.94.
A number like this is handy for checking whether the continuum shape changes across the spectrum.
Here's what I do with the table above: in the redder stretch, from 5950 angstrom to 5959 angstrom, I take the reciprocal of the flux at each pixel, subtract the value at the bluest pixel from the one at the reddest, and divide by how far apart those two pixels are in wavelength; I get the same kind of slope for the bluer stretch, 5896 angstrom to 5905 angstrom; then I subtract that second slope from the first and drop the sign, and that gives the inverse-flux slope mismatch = 0.0039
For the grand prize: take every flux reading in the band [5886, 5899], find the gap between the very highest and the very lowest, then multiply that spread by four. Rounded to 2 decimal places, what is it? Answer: 6.87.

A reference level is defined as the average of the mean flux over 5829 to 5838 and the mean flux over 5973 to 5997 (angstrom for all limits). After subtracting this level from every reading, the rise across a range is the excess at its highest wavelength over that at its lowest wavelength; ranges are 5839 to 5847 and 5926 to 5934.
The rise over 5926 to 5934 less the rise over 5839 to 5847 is -2.0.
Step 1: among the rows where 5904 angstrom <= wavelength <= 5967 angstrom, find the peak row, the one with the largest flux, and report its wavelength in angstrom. 5958.5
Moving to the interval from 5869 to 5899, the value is 5880.5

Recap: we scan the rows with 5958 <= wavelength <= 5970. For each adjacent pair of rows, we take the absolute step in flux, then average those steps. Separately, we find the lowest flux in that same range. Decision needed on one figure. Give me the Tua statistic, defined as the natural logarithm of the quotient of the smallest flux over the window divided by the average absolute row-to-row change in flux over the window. 2.14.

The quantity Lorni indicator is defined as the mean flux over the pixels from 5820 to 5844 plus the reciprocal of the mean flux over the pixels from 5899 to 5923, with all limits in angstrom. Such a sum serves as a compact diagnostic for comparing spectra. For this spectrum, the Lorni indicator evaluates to 5.62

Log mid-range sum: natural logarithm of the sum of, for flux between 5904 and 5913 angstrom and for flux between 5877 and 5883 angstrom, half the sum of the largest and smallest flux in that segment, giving 2.40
